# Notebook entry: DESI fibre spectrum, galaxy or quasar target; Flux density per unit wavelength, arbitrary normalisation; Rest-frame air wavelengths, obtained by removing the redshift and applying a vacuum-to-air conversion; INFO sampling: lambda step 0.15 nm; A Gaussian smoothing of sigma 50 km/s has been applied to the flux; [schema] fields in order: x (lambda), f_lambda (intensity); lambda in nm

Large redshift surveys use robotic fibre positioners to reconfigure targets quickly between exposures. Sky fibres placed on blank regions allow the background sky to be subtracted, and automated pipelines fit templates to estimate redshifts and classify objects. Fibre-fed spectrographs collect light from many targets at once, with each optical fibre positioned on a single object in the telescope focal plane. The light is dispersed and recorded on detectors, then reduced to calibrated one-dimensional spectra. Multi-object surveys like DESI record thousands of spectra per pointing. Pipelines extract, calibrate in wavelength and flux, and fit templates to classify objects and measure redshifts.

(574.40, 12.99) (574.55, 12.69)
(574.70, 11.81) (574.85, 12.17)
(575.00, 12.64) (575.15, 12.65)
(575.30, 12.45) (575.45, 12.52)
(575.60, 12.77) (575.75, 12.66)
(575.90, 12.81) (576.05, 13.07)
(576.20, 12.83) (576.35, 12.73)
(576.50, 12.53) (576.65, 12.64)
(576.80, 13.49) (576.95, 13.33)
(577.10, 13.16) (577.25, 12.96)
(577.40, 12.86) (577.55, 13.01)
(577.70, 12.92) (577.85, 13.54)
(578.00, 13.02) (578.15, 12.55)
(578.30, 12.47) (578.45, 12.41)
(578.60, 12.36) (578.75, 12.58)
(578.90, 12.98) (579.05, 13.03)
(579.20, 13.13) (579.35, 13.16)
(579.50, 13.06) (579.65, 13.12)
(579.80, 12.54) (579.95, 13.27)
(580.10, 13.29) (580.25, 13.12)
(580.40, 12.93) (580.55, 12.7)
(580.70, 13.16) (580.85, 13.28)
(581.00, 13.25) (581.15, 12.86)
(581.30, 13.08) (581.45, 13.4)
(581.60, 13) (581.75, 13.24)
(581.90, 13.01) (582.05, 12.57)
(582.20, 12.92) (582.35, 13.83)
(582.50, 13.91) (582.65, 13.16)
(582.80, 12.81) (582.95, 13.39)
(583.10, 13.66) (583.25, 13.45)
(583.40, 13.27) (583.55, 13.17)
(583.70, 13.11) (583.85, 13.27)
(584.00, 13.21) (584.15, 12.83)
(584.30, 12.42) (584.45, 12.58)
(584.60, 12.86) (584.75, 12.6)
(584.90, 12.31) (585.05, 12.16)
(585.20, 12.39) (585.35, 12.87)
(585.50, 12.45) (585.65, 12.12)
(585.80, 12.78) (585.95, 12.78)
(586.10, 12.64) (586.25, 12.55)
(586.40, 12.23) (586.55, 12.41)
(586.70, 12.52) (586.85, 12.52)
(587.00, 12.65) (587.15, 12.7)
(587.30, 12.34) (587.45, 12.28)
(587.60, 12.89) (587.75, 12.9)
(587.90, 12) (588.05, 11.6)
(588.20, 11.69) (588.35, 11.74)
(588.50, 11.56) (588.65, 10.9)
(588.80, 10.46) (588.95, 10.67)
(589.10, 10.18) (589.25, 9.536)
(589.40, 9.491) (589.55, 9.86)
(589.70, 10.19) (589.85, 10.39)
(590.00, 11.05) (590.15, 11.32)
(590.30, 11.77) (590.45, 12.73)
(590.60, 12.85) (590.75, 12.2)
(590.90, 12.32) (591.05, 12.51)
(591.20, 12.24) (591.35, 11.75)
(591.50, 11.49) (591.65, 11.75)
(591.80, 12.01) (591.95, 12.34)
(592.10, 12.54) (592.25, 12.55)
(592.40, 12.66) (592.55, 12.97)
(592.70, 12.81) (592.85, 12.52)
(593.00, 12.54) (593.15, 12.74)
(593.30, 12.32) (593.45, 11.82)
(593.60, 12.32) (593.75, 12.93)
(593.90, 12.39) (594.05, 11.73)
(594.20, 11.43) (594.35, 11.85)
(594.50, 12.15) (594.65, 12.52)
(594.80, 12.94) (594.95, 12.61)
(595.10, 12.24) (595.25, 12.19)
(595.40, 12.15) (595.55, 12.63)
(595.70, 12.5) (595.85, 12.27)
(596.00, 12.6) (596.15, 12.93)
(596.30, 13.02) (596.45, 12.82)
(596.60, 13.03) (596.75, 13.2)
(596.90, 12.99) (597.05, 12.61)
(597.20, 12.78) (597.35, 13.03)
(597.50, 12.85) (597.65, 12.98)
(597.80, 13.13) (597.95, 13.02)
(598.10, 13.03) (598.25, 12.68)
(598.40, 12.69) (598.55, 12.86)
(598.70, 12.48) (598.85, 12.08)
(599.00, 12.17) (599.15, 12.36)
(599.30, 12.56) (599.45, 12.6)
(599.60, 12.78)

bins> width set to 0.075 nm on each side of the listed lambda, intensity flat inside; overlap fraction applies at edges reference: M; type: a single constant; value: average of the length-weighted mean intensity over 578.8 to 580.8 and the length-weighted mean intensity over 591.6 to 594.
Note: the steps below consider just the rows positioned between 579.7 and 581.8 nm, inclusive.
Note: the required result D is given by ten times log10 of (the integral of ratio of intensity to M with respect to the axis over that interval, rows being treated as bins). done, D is 3.34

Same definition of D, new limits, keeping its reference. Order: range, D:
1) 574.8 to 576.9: 3.22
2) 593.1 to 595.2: 3.06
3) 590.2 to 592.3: 3.03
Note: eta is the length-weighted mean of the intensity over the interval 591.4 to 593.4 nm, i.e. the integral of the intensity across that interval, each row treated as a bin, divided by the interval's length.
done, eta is 12.4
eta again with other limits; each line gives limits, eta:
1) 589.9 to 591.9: 12.0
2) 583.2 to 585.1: 12.9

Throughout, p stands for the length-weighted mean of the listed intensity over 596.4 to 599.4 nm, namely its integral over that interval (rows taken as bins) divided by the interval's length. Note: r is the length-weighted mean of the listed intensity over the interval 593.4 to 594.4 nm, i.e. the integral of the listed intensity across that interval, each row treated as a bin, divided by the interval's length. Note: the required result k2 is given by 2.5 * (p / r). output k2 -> 2.64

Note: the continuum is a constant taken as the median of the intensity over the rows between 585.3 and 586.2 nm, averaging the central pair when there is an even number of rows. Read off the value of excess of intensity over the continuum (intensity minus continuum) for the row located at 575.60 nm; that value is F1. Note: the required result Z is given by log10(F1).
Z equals -1.2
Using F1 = 0.06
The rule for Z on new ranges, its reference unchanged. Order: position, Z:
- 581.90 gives -0.5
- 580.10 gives -0.2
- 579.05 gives -0.5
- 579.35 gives -0.3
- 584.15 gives -0.9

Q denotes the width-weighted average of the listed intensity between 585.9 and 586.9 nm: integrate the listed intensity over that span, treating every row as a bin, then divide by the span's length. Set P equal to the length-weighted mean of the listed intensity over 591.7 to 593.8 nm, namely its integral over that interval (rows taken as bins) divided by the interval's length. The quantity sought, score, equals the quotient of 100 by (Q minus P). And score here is 4158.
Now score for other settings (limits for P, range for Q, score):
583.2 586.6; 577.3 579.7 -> 577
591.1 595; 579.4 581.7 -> 130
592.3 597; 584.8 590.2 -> -133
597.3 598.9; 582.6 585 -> 539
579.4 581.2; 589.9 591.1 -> -100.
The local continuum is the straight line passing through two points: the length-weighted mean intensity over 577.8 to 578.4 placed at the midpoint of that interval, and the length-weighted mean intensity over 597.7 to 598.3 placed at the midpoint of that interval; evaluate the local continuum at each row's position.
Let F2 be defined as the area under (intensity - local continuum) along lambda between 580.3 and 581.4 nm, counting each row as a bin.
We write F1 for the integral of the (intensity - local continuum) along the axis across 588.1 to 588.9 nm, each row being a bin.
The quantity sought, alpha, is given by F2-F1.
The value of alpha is 1.5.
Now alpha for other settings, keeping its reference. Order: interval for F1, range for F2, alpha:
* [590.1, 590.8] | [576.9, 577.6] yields 0.7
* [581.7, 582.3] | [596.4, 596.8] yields 0.0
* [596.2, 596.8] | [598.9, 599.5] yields -0.4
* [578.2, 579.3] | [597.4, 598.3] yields 0.1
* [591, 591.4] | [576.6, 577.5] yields 0.5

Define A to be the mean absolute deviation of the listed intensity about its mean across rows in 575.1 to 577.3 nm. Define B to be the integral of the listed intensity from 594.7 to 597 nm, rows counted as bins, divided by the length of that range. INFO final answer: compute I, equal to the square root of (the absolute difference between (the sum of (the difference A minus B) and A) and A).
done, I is 3.53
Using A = 0.241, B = 12.67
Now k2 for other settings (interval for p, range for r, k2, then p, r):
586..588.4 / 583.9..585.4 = 2.45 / 12.4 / 12.6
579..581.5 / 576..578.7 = 2.54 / 13.1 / 12.9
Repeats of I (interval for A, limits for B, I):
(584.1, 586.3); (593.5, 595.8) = 3.48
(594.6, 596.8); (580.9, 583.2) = 3.60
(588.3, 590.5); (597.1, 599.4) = 3.46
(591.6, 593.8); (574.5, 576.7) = 3.51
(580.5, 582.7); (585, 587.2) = 3.50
